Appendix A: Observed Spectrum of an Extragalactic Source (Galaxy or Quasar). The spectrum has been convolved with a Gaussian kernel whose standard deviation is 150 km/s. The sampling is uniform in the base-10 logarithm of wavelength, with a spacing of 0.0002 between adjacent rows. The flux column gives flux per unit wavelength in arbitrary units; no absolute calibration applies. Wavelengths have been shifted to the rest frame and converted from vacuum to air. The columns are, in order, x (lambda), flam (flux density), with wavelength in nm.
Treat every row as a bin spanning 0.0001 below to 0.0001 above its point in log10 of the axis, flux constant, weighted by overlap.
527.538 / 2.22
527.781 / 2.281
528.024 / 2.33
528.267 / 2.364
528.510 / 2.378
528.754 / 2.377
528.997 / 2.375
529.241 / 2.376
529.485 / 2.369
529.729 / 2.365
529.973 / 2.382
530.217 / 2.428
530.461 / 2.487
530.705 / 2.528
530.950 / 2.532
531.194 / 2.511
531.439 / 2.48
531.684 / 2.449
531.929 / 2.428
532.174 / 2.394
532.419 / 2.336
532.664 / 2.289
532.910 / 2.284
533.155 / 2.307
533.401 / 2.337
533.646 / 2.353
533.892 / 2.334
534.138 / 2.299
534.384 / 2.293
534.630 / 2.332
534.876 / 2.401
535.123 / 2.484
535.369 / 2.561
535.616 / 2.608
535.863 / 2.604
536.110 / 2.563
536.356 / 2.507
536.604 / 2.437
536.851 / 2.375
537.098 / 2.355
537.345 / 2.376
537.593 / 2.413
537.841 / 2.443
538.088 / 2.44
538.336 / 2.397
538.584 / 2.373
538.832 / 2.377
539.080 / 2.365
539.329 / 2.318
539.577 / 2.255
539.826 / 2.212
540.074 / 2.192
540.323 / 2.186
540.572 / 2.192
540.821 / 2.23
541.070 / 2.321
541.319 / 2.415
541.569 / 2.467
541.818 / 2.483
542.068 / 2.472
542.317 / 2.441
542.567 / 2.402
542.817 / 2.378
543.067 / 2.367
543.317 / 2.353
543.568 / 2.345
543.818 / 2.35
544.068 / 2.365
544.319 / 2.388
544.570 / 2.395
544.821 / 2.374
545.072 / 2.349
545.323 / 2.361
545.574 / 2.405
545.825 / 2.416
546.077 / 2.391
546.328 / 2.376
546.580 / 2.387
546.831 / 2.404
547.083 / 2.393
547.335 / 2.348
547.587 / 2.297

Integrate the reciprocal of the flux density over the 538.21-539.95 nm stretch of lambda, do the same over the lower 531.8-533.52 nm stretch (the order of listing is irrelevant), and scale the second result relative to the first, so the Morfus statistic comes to 0.983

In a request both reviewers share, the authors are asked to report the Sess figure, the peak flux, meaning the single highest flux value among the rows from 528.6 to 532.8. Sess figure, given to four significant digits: 2.532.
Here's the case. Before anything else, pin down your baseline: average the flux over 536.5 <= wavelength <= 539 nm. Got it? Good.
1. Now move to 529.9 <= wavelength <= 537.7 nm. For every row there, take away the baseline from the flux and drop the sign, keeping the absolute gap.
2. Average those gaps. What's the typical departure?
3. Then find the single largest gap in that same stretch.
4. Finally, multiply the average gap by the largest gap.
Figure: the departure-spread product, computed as 0.017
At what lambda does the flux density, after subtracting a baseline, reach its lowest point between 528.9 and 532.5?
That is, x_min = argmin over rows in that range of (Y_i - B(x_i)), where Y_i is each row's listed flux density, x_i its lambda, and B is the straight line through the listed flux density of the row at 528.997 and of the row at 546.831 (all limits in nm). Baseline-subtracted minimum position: 532.419 nm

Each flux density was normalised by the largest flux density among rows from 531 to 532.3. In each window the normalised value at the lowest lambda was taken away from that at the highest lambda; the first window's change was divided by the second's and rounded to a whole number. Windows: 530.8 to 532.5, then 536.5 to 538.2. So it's -65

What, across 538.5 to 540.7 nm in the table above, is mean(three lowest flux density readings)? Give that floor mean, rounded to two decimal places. 2.19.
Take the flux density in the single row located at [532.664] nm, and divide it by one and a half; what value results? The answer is 1.53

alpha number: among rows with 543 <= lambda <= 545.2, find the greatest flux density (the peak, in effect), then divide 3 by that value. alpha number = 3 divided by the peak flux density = 1.25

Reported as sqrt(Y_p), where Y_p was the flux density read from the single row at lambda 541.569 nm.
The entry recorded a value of 1.57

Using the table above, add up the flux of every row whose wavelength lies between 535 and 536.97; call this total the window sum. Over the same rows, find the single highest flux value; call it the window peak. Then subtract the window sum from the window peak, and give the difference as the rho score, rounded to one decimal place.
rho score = -17.5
